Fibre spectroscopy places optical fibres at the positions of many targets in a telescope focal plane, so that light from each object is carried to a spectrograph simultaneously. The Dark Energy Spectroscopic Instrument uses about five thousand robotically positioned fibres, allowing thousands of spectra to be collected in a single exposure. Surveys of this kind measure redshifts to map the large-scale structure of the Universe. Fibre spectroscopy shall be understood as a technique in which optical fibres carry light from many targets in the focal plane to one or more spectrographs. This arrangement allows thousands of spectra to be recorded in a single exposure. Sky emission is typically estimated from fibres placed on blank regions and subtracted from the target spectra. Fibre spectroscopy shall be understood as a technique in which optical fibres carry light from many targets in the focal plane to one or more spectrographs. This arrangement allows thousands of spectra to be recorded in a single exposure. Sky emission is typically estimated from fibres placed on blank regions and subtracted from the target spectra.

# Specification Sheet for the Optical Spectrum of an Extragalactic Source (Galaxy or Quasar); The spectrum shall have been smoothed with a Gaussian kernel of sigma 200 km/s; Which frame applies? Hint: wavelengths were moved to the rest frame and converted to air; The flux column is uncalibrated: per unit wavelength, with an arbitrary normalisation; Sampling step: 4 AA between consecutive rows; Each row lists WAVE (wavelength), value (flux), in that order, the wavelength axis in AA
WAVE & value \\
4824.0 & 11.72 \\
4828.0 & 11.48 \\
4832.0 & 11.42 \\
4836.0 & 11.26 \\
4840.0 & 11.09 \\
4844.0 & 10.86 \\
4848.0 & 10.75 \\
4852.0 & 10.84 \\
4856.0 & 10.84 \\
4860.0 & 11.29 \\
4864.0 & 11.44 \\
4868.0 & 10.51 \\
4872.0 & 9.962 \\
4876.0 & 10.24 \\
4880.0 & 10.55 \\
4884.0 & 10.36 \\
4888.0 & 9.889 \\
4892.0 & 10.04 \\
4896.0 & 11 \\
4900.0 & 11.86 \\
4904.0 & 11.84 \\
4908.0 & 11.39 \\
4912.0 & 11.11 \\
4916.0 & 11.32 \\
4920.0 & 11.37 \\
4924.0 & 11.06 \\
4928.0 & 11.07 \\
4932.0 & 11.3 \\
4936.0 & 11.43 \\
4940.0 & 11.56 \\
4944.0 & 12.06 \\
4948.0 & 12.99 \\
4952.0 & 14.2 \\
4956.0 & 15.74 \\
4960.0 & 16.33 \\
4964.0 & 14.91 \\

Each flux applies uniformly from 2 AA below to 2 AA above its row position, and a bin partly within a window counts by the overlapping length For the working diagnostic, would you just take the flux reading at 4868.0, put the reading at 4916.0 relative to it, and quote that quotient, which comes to 1.08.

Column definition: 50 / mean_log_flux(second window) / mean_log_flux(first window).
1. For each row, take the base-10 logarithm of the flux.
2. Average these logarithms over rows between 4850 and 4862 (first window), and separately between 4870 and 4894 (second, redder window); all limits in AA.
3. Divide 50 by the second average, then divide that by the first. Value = 47.7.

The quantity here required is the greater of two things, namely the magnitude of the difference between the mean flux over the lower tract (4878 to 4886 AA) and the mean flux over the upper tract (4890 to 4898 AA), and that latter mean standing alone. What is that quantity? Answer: 10.5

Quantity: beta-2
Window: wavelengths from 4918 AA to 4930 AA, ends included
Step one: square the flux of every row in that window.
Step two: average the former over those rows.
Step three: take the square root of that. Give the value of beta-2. 11.2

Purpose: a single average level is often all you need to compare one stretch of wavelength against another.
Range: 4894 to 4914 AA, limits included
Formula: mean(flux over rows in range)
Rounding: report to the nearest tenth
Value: 11.4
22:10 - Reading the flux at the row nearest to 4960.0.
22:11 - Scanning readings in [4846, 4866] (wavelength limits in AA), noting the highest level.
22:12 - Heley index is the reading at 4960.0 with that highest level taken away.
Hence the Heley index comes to 4.9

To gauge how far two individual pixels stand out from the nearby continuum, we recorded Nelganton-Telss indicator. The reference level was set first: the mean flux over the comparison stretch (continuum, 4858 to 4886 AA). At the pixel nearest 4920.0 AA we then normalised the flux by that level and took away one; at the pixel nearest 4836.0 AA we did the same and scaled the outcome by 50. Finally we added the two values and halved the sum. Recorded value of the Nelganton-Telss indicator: 1.5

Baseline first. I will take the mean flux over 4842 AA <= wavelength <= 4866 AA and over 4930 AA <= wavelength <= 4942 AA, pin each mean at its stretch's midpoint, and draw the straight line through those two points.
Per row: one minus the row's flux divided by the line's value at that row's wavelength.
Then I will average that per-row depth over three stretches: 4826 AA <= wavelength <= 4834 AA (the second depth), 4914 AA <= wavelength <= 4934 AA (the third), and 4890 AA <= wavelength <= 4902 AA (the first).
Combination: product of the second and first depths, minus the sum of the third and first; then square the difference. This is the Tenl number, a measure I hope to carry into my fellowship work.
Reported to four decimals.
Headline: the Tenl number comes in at 0.0013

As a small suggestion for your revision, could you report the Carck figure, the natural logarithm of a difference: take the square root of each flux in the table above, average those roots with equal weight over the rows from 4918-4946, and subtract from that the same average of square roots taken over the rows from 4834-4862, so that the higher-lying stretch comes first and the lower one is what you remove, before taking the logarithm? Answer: -2.8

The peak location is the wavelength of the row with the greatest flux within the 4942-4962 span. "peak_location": 4960.0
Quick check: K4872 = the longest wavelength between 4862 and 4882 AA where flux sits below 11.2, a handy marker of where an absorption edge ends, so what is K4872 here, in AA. 4880.0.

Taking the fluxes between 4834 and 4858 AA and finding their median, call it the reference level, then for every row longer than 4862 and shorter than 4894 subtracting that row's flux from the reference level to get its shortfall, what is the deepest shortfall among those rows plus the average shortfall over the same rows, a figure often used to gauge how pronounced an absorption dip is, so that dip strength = 1.4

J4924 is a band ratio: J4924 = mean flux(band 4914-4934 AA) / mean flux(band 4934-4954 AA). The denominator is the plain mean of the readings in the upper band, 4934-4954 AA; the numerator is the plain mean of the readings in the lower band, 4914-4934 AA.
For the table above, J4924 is 0.902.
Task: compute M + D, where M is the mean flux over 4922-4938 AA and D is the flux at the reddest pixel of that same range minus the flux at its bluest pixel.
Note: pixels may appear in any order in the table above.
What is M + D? 11.6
